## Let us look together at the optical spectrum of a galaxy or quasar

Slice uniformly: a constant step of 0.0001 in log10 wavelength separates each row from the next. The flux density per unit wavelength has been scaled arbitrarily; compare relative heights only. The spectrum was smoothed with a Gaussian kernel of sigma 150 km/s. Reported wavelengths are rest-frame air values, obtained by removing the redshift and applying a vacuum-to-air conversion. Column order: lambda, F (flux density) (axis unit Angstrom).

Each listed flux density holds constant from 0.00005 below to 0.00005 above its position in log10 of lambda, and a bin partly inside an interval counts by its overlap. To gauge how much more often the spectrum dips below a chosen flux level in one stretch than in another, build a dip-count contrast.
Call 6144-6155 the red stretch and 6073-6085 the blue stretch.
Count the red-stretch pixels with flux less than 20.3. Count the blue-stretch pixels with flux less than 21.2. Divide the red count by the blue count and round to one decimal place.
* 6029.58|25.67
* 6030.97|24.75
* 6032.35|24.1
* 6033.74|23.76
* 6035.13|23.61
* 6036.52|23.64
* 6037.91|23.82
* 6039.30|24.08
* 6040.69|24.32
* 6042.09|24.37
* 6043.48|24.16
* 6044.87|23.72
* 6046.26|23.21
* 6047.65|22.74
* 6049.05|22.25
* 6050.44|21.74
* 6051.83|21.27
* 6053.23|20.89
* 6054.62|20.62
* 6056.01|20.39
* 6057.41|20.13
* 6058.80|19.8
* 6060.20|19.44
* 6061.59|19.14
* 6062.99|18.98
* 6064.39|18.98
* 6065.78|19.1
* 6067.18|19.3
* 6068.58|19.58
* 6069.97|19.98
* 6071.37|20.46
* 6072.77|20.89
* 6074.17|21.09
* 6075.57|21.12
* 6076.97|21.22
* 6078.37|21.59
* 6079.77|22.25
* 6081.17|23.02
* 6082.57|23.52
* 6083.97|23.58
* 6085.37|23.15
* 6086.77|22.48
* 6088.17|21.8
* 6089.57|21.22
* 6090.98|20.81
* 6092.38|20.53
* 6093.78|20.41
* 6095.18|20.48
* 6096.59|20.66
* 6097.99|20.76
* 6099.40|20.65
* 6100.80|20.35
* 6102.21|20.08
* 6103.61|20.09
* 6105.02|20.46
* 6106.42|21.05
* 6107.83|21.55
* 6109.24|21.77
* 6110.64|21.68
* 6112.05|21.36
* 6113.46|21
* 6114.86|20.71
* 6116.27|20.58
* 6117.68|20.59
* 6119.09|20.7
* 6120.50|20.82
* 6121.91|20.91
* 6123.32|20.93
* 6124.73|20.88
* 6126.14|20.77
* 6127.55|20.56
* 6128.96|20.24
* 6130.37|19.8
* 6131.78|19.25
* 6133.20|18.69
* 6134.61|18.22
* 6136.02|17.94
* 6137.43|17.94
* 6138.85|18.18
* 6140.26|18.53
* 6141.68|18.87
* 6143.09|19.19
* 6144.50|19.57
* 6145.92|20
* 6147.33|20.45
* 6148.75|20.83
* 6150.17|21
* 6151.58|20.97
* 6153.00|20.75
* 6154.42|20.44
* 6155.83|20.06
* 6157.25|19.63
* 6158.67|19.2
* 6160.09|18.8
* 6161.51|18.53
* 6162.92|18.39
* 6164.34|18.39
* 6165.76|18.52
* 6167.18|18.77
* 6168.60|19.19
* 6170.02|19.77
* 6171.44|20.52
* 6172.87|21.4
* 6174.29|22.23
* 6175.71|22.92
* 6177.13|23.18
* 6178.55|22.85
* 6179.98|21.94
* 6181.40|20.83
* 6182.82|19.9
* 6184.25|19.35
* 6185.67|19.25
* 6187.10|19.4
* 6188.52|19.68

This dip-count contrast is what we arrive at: 1.0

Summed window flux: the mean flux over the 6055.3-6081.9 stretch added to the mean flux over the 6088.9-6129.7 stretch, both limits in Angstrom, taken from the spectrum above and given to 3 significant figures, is 41.1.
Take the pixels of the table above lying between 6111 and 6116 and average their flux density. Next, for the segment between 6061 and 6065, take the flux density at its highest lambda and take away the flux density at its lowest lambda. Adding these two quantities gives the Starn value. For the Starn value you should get 20.9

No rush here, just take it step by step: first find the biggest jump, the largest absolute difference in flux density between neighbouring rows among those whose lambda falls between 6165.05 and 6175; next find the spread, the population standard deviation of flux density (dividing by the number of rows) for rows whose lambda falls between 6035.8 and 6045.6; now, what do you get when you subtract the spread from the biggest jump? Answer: 0.61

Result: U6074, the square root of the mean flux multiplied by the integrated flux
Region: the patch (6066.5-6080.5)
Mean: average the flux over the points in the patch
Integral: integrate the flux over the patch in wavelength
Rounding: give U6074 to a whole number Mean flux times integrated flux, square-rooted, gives 78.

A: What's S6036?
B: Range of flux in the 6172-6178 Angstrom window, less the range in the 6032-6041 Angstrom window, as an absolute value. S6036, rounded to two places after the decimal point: 1.07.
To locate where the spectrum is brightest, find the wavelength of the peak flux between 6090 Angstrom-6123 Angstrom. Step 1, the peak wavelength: 6109.24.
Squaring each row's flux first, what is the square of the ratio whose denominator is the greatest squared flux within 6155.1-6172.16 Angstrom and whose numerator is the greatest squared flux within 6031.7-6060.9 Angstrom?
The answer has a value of 1.99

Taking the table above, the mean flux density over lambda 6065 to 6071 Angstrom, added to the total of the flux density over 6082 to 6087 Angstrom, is 112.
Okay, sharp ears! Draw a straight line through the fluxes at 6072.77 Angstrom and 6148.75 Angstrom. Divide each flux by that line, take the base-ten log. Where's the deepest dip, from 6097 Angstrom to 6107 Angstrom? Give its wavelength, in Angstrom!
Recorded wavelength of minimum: 6102.21 Angstrom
